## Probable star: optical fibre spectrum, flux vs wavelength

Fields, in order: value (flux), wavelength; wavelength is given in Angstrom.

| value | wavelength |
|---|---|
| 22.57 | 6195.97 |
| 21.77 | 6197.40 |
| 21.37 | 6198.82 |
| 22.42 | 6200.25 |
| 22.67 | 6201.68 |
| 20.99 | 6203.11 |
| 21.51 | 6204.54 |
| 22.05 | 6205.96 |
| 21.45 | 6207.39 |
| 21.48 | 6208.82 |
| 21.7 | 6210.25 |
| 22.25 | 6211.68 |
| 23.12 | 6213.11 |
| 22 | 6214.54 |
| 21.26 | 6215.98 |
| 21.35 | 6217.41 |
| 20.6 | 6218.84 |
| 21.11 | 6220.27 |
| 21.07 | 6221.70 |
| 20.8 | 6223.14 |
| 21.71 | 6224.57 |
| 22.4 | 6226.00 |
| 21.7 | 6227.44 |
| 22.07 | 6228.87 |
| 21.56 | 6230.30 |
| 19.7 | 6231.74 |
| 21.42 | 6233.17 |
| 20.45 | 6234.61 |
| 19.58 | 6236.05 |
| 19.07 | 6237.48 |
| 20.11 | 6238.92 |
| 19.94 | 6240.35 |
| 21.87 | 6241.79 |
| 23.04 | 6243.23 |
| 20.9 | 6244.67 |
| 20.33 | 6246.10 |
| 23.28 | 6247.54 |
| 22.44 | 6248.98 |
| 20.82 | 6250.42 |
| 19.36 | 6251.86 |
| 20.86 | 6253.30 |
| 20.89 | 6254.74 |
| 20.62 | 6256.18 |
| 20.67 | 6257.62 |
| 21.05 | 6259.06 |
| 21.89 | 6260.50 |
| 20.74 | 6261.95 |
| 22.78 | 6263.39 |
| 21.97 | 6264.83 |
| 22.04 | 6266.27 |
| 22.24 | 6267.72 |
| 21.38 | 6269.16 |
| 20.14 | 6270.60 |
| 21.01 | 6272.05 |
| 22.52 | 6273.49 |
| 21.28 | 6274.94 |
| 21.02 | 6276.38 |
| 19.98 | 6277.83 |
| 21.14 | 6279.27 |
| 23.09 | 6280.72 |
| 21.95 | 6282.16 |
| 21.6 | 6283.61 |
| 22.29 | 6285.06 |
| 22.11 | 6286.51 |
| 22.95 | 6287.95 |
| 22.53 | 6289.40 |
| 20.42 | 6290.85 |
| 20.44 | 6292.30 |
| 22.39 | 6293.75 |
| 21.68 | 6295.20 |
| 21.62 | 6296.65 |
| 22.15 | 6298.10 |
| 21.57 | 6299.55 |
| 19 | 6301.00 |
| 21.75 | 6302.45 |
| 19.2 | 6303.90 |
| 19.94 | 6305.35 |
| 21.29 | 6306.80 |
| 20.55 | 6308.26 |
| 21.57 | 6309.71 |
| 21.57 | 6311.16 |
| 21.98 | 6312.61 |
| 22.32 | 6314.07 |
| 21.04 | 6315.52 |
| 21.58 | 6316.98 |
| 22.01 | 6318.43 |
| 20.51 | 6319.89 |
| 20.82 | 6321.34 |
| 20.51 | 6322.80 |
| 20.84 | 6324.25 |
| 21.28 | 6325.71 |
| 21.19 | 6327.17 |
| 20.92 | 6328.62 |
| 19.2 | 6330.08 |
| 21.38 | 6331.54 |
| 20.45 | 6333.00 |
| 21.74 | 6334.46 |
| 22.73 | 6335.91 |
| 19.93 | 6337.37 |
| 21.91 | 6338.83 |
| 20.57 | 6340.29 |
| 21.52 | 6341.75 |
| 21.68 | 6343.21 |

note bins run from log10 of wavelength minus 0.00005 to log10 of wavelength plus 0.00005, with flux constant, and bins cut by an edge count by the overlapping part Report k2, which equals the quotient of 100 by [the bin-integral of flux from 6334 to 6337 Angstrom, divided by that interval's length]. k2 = 4.53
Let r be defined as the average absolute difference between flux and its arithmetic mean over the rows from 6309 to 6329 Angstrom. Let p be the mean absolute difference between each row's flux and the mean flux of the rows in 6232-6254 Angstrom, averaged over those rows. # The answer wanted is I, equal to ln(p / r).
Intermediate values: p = 1.01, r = 0.47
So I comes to 0.77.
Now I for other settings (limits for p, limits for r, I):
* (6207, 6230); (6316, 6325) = -0.02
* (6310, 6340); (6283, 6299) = 0.05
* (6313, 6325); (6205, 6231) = 0.22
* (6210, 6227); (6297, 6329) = -0.14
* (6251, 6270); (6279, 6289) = 0.31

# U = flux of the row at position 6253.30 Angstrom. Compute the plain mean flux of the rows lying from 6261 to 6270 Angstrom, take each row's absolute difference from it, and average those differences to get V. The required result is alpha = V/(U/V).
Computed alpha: 0.014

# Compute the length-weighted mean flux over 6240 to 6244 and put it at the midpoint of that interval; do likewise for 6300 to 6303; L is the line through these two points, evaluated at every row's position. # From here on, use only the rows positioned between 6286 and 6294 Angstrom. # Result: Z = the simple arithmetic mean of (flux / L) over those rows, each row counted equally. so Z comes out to 1.055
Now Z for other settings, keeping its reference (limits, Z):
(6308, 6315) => 1.069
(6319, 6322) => 1.033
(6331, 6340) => 1.085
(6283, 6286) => 1.055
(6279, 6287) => 1.058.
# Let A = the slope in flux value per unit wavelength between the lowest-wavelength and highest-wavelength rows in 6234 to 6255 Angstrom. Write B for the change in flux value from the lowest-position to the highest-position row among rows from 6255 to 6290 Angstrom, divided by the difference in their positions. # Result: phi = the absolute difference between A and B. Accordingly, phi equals 0.04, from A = 0.02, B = 0.057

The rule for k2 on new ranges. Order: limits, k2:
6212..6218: 4.56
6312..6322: 4.66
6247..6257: 4.73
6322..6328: 4.77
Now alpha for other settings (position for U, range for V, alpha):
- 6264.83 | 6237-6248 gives 0.071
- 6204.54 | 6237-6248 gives 0.072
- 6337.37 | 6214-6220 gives 0.007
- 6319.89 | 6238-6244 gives 0.072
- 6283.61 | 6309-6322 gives 0.010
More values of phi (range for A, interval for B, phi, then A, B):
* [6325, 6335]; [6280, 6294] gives 0.11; 0.05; -0.054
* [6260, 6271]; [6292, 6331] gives 0.14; -0.17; -0.033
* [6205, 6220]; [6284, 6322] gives 0.07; -0.11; -0.041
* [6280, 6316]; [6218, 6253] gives 0.02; -0.06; -0.038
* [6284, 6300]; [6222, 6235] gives 0.02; -0.05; -0.031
